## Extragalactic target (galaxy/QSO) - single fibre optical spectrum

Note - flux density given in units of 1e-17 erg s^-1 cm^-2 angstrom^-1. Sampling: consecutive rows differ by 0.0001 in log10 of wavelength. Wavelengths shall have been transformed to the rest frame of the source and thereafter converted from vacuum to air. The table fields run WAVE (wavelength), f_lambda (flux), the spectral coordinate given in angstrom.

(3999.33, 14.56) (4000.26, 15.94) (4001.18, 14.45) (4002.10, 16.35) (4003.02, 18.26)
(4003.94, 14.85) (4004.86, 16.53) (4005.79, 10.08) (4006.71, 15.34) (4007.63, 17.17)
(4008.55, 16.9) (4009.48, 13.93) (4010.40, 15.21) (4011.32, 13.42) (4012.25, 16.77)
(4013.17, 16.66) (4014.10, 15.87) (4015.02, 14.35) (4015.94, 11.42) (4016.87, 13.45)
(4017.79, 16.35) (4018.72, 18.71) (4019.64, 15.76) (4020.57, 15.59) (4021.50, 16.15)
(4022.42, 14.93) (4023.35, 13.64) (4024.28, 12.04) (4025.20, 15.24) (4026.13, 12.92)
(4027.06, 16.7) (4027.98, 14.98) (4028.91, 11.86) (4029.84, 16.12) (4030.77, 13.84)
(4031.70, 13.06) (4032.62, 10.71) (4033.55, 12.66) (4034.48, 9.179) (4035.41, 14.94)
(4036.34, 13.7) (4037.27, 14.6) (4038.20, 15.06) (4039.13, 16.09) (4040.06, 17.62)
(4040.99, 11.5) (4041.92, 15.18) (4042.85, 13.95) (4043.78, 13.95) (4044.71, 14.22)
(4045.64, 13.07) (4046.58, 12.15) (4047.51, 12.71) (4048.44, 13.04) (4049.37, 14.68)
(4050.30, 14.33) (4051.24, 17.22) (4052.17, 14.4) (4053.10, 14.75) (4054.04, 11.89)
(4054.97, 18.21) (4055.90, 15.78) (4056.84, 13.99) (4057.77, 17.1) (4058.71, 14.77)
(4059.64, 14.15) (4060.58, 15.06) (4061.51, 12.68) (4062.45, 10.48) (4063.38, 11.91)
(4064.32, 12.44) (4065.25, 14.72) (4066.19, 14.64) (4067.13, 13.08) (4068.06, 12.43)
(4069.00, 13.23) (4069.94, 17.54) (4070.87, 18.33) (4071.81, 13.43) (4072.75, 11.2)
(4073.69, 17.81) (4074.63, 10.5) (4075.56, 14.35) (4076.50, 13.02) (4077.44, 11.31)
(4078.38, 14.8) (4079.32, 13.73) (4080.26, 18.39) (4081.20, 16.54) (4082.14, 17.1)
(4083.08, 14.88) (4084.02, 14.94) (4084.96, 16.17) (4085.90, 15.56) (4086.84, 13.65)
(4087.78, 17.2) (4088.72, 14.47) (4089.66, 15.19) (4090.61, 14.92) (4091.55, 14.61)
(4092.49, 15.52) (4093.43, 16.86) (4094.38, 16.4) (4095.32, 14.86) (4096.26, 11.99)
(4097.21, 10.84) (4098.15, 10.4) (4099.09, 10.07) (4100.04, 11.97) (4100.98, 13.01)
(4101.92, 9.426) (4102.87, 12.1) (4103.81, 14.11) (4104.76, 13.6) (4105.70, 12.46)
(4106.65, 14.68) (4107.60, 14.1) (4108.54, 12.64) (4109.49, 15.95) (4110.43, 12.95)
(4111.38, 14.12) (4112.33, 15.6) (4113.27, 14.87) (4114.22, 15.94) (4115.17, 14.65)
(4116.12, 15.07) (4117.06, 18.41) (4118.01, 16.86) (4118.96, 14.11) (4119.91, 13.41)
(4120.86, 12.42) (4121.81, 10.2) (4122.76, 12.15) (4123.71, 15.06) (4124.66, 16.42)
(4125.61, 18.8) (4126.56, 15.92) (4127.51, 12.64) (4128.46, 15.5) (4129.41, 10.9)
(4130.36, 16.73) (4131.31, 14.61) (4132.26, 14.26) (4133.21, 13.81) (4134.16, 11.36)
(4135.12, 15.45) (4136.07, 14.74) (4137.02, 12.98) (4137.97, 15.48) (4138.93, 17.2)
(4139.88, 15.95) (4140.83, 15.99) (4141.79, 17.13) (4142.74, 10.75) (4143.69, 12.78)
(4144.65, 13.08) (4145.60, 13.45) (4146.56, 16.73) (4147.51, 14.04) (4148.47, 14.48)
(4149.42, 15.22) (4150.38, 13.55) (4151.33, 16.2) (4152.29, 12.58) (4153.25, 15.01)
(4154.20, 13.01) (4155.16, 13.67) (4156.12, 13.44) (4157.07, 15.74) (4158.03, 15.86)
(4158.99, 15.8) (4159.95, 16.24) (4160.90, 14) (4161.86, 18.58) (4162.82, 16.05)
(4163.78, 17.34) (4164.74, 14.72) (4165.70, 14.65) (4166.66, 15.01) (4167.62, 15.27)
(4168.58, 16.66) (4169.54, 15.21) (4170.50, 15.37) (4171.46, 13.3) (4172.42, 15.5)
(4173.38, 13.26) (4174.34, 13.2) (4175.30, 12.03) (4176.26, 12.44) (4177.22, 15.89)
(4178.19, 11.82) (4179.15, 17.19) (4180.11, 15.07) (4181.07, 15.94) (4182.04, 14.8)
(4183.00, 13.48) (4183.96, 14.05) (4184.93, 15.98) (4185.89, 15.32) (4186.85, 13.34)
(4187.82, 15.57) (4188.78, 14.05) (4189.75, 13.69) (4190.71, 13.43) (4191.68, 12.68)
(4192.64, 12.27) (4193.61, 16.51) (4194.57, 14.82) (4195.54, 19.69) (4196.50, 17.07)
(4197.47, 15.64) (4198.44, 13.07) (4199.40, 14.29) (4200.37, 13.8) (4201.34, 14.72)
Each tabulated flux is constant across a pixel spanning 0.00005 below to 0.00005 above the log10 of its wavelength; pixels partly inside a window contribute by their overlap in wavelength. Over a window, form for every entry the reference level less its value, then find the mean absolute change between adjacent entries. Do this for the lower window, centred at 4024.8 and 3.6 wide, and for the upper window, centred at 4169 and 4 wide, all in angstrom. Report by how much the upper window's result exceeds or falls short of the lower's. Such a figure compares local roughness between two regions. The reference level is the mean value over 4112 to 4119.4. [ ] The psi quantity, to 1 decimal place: -1.4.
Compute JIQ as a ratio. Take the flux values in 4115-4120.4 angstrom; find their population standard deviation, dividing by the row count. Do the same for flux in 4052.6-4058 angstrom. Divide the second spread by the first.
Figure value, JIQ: 1.2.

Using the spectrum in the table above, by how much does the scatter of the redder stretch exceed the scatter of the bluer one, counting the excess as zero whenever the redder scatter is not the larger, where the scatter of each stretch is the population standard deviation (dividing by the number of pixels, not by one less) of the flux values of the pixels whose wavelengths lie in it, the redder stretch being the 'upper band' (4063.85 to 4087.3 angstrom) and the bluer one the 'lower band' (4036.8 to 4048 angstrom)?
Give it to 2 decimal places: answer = 0.54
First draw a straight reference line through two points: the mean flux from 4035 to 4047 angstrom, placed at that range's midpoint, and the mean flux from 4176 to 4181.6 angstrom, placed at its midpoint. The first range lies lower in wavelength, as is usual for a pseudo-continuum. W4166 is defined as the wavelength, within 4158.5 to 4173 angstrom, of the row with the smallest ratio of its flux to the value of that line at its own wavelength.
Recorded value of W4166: 4171.46 angstrom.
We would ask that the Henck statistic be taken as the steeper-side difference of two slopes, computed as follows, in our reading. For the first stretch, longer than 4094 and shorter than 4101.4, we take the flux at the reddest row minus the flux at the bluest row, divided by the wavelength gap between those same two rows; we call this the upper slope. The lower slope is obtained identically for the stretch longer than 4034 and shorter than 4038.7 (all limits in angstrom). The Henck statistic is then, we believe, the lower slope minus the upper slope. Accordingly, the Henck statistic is 2.1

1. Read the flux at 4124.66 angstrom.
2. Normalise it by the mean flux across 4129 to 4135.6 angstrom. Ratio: 1.2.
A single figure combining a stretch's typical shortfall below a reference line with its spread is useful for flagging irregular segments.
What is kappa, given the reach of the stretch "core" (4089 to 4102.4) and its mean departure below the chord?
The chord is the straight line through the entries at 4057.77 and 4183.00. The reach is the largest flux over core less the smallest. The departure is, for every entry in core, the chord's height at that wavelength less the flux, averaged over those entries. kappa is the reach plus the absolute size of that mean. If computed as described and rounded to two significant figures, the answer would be 10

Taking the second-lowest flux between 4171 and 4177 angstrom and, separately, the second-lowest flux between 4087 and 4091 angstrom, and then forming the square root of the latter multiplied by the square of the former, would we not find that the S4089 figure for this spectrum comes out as 48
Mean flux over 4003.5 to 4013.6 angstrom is 15.17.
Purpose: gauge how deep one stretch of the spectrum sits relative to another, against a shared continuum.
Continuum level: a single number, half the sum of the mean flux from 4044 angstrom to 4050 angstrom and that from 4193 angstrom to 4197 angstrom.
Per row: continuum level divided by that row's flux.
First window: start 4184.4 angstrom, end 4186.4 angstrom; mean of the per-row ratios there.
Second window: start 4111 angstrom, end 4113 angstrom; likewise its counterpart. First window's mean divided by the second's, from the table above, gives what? 0.95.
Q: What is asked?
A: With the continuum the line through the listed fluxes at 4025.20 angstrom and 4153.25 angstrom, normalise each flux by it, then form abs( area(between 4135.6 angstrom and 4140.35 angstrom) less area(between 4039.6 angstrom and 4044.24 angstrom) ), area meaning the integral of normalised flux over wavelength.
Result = 0.42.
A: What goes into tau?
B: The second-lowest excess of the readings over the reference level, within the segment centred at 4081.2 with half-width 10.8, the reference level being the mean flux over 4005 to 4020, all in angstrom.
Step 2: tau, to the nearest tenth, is -3.9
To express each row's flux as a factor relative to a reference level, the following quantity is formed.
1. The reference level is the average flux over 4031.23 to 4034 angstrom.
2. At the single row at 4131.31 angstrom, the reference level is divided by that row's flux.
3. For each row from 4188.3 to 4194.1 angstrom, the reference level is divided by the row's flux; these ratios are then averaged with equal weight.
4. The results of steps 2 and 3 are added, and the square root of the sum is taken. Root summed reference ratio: 1.31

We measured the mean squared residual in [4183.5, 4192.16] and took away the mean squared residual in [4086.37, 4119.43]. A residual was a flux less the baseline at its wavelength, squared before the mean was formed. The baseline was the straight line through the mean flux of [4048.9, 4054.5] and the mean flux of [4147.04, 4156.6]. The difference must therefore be -3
